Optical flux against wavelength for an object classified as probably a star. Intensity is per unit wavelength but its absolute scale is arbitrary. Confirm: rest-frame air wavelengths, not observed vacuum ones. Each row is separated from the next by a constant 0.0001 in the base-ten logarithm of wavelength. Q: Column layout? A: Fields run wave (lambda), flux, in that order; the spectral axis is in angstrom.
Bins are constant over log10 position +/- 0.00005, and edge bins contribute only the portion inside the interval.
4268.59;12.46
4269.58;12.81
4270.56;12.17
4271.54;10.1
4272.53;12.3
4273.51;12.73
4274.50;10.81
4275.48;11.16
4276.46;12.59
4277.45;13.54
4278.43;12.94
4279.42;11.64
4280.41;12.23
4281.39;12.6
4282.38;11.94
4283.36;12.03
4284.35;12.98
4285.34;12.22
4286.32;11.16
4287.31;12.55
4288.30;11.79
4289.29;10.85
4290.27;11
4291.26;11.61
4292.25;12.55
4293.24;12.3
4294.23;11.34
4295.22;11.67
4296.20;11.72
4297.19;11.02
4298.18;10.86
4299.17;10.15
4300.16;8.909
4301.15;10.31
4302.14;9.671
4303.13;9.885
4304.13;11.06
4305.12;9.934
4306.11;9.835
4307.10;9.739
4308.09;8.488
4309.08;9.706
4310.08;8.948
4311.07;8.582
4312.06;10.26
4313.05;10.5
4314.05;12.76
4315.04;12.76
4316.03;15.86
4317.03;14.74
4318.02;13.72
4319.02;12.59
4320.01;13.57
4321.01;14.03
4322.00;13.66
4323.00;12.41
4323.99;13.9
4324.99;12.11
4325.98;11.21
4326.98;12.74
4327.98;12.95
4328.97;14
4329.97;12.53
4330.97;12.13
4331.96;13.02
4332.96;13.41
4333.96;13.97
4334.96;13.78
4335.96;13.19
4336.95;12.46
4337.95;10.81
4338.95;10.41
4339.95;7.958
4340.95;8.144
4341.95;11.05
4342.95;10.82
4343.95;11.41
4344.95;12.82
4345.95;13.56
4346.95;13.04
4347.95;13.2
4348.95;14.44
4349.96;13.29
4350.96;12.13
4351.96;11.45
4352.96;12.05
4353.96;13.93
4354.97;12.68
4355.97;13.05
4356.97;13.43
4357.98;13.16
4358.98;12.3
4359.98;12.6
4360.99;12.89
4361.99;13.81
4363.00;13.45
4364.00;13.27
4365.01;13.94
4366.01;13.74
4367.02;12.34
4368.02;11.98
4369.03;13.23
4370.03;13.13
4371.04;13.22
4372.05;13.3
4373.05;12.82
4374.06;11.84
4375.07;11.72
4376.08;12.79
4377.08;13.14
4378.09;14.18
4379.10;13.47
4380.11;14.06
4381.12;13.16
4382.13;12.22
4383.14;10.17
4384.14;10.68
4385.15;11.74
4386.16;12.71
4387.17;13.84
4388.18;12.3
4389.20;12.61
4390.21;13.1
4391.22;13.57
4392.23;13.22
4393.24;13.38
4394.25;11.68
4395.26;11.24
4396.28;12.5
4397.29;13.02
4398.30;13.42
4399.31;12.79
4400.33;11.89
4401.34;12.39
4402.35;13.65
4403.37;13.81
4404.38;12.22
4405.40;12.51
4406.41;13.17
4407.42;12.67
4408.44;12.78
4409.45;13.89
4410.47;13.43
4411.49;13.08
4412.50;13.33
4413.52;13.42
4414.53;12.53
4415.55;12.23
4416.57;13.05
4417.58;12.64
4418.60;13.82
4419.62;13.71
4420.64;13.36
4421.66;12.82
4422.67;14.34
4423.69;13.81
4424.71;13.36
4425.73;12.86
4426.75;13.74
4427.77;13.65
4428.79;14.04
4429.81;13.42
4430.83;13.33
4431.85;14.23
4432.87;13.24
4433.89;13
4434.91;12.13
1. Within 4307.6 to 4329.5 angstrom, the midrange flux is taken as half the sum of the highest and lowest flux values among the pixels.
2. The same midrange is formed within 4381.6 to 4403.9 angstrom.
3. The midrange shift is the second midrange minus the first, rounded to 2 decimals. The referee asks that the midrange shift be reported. -0.17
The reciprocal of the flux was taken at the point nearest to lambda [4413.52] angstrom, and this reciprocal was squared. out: 0.0056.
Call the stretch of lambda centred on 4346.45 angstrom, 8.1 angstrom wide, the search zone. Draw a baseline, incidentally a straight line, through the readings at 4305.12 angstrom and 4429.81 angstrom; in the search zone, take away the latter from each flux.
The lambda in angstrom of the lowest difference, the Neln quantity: 4342.95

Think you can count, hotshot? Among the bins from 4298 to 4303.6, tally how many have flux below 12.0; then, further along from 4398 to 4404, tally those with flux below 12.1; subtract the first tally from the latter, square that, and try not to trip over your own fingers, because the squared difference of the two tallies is 25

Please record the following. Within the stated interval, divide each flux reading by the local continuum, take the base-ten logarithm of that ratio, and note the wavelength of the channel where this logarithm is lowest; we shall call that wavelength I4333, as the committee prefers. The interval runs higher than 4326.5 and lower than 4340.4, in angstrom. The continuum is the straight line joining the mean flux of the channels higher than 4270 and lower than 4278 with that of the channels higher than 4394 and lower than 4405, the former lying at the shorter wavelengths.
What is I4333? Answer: 4339.95 angstrom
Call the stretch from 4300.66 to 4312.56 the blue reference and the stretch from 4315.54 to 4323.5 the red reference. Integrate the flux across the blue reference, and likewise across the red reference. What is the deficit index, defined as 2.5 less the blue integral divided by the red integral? 1.5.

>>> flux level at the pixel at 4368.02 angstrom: 11.98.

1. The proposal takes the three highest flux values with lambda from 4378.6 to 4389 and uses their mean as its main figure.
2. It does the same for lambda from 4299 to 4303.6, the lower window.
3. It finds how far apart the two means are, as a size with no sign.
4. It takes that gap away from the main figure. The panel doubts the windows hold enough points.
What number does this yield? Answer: 10.1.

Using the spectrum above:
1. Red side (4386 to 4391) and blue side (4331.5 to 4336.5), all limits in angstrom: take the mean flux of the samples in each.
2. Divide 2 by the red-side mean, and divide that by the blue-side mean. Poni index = 0.0115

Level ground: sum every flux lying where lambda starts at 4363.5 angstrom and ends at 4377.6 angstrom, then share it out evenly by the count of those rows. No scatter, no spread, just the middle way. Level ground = 12.9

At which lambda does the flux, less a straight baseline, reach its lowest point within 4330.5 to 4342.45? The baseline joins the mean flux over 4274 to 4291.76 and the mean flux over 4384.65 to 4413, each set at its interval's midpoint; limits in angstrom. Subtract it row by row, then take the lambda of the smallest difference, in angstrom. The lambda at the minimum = 4339.95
